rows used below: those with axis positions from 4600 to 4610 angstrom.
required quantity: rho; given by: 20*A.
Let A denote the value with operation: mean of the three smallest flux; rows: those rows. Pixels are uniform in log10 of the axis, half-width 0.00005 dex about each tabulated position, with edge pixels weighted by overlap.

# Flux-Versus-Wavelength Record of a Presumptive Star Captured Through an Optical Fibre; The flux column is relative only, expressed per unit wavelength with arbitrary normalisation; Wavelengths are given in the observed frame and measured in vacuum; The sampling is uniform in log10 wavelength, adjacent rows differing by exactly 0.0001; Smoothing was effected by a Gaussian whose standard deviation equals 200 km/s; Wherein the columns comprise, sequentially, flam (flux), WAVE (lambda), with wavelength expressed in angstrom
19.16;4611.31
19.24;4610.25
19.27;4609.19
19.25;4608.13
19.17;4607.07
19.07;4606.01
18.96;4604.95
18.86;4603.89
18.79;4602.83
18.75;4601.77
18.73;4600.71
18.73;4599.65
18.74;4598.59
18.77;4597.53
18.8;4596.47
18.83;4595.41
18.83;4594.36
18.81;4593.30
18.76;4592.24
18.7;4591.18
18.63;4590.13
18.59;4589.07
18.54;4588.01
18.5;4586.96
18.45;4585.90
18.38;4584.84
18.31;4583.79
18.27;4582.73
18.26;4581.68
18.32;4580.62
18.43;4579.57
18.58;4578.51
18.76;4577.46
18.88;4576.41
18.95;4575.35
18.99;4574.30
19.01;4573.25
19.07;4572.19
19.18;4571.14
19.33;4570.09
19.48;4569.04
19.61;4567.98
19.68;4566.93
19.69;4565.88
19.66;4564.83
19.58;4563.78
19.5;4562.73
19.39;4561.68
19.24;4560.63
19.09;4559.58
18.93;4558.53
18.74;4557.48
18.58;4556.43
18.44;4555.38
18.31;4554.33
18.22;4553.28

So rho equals 375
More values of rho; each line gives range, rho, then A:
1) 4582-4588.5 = 366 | 18.3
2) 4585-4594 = 370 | 18.5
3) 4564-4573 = 384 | 19.2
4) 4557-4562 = 378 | 18.9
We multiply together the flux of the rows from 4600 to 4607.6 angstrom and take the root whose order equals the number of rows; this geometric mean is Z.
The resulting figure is 18.9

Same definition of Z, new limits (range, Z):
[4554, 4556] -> 18.4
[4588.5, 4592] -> 18.6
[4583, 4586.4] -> 18.4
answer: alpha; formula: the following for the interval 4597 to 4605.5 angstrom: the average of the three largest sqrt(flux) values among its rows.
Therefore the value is 4.34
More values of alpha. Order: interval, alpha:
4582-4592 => 4.32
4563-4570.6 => 4.44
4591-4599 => 4.34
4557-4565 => 4.42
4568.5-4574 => 4.40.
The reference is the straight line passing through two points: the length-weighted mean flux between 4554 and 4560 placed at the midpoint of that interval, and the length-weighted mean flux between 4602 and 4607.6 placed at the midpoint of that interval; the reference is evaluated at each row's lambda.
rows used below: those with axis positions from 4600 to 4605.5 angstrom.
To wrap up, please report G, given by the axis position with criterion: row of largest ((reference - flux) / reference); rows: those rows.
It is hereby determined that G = 4600.71 angstrom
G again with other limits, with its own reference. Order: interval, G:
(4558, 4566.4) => 4558.53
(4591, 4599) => 4598.59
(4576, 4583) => 4581.68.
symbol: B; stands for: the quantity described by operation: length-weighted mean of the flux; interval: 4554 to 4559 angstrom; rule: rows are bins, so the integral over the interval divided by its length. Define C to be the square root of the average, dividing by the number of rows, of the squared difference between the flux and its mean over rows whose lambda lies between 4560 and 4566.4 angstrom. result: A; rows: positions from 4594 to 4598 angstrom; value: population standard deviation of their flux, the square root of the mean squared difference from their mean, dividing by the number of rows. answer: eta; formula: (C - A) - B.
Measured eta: -18.5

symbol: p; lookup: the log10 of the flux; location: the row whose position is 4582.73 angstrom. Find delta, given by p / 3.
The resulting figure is 0.4206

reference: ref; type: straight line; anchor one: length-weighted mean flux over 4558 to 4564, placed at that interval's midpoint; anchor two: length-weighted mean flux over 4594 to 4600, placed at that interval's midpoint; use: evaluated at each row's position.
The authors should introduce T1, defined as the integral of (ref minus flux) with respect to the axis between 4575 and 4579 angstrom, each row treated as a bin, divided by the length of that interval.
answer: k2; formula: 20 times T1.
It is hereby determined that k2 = 5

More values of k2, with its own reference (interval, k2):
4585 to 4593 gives 6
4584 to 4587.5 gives 10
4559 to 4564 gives -1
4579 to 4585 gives 13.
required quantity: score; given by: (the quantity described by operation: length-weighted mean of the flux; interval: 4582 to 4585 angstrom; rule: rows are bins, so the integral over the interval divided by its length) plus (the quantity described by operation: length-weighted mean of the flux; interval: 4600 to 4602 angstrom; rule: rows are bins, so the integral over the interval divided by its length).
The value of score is 37.1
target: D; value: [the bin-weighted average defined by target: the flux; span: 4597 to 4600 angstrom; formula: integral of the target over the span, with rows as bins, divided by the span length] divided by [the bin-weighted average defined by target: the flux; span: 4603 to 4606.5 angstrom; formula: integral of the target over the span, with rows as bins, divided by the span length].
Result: 0.99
